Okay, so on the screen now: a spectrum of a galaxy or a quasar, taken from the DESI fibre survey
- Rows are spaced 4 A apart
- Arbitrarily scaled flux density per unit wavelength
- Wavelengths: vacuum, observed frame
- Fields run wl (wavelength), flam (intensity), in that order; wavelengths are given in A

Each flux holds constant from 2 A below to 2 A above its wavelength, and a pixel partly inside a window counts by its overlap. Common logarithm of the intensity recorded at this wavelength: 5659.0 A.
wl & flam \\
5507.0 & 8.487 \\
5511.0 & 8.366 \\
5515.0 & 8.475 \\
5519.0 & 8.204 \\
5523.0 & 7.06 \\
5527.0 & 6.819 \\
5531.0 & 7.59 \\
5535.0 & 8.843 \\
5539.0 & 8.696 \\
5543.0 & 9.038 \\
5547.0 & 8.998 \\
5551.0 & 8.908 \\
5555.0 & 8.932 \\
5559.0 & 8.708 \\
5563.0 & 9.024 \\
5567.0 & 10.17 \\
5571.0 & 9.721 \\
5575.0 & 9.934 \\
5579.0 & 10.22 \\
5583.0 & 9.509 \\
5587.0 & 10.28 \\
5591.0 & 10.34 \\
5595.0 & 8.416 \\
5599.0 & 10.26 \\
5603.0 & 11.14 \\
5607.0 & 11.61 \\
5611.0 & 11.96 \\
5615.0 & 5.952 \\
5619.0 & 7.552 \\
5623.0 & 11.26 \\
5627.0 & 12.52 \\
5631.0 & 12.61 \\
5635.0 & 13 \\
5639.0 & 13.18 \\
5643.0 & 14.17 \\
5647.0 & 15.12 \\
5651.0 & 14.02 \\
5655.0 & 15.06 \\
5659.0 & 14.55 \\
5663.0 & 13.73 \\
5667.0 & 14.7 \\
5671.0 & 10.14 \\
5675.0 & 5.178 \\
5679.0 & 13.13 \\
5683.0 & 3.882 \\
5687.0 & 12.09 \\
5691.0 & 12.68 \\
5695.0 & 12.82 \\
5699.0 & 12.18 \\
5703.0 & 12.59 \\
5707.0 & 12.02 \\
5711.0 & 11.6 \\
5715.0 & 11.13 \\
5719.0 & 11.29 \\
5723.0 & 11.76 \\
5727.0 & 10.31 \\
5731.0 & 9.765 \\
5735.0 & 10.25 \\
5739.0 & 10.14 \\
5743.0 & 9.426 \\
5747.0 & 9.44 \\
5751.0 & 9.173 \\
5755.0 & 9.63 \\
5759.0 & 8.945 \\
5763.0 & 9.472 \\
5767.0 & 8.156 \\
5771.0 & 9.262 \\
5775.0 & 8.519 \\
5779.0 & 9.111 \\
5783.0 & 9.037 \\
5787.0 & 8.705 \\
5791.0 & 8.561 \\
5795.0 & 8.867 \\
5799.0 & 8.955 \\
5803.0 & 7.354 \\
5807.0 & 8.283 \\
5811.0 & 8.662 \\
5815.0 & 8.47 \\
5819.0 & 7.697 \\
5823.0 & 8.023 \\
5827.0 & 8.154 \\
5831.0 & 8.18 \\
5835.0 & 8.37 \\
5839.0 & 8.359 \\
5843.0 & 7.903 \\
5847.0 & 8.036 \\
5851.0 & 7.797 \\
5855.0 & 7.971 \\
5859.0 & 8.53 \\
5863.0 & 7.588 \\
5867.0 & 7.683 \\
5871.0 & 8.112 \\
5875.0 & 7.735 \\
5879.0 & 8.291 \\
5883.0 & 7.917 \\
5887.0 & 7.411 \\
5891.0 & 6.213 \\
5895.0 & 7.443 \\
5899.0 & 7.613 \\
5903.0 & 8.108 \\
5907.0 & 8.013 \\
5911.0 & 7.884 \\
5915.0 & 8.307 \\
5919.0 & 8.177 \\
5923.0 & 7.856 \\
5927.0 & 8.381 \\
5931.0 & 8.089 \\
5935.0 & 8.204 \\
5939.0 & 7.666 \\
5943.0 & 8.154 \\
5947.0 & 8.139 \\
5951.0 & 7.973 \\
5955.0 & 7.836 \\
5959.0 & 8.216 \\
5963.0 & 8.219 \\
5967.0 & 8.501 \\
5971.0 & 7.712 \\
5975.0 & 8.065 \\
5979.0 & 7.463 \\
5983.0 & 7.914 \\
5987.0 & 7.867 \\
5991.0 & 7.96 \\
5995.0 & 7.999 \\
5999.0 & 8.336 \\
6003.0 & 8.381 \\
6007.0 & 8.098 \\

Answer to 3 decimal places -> 1.163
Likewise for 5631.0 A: 1.101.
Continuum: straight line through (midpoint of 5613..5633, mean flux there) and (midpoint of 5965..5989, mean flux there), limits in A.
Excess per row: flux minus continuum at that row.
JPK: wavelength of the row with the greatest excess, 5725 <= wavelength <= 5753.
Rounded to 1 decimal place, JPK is 5727.0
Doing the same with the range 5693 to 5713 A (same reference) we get 5695.0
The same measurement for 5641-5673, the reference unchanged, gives 5647.0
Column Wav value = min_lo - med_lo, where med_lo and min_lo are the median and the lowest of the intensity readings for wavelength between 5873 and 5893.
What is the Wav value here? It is -1.5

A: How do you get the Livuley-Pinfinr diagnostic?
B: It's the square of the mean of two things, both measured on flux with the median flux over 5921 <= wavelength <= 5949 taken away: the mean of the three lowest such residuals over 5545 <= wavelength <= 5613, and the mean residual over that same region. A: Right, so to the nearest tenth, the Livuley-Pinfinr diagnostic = 1.3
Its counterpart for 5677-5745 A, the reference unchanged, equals 1.5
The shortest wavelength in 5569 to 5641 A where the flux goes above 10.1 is 5579.0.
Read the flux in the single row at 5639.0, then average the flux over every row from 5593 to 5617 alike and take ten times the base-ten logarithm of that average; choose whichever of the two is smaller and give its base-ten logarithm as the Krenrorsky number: 1.00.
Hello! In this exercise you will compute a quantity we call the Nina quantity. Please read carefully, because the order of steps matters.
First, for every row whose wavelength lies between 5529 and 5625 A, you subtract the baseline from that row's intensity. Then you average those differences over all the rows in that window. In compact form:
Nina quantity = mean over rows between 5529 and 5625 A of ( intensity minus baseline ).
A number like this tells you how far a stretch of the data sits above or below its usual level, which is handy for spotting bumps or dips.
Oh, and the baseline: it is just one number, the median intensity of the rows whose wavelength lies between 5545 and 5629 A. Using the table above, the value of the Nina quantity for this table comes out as -0.5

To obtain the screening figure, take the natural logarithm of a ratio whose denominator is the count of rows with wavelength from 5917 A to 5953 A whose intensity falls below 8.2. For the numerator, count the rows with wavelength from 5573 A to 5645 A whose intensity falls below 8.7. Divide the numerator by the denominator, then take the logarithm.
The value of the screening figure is -0.8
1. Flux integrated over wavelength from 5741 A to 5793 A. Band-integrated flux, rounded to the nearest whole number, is 470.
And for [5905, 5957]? 419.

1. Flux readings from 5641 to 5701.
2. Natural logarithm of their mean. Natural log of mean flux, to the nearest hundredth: 2.50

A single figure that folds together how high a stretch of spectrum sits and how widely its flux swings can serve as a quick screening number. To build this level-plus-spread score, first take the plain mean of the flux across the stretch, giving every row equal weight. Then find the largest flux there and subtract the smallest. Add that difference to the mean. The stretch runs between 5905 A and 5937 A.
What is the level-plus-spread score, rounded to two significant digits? 8.6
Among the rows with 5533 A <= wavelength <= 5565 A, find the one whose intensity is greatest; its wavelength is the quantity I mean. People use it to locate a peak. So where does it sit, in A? 5543.0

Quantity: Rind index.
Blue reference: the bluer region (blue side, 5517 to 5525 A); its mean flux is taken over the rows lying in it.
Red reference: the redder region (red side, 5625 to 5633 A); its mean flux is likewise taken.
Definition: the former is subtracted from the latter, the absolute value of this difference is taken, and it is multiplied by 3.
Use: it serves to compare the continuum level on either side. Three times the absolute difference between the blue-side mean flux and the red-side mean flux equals 14.8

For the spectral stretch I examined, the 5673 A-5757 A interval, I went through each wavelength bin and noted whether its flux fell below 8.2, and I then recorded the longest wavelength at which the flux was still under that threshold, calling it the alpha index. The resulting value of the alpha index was 5683.0 A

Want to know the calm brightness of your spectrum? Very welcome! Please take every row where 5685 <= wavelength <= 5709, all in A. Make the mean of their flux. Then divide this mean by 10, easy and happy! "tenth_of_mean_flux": 1.24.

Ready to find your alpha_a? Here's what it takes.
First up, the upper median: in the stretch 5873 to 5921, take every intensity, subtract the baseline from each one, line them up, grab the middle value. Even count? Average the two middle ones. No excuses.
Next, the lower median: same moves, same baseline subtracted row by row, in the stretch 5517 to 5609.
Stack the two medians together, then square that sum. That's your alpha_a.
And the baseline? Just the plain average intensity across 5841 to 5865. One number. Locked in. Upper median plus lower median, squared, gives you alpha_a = 1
